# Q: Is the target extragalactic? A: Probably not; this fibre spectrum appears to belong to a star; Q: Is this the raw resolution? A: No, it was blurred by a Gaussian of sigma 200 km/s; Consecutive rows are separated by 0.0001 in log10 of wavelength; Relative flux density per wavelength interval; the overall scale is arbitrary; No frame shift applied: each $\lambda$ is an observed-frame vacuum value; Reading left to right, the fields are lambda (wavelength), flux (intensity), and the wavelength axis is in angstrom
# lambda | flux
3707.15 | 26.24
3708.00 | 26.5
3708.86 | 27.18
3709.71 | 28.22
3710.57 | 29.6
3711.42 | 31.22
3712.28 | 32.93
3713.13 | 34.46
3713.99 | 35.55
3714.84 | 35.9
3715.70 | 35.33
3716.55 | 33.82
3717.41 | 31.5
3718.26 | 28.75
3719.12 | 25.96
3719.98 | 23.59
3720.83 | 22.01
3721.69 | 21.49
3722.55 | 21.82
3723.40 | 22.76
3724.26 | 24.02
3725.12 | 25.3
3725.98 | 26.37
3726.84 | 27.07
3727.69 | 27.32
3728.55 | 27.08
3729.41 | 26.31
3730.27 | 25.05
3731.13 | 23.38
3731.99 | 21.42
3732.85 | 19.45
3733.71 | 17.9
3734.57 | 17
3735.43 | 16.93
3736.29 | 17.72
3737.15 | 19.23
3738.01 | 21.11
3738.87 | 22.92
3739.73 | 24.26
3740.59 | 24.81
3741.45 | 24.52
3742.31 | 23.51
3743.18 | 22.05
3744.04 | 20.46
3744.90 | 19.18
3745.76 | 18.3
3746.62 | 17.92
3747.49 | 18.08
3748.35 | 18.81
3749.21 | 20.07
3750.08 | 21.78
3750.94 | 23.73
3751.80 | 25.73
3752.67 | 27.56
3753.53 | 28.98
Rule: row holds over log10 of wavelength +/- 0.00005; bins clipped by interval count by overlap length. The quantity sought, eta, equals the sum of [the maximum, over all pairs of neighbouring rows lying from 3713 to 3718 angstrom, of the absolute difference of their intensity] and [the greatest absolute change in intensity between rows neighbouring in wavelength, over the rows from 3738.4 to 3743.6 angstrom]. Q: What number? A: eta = 3.78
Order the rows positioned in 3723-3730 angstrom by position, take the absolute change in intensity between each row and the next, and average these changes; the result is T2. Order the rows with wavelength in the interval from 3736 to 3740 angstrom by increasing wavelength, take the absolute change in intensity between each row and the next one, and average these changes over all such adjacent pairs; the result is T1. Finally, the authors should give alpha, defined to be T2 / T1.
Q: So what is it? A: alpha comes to 0.49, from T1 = 1.6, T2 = 0.80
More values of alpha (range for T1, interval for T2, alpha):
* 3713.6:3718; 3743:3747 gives 0.87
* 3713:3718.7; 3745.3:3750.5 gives 0.59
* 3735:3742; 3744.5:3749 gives 0.46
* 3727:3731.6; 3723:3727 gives 1.09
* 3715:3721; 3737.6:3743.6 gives 0.48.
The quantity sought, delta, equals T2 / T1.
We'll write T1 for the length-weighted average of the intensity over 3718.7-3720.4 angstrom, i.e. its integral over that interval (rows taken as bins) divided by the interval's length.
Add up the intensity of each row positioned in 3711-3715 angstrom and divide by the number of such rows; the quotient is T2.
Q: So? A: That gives 1.38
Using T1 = 24.7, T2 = 34.0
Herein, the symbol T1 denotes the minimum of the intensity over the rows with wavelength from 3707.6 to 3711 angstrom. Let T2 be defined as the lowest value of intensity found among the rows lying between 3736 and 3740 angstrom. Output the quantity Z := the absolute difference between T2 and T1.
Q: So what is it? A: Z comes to 8.8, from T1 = 26.5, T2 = 17.72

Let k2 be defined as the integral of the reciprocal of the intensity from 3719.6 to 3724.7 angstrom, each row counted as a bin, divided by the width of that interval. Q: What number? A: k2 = 0.044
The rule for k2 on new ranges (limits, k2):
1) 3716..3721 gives 0.036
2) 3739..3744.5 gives 0.043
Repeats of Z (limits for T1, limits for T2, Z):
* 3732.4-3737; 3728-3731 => 8.1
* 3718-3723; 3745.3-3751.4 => 3.6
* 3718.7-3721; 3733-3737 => 5.1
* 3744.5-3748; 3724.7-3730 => 7.4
